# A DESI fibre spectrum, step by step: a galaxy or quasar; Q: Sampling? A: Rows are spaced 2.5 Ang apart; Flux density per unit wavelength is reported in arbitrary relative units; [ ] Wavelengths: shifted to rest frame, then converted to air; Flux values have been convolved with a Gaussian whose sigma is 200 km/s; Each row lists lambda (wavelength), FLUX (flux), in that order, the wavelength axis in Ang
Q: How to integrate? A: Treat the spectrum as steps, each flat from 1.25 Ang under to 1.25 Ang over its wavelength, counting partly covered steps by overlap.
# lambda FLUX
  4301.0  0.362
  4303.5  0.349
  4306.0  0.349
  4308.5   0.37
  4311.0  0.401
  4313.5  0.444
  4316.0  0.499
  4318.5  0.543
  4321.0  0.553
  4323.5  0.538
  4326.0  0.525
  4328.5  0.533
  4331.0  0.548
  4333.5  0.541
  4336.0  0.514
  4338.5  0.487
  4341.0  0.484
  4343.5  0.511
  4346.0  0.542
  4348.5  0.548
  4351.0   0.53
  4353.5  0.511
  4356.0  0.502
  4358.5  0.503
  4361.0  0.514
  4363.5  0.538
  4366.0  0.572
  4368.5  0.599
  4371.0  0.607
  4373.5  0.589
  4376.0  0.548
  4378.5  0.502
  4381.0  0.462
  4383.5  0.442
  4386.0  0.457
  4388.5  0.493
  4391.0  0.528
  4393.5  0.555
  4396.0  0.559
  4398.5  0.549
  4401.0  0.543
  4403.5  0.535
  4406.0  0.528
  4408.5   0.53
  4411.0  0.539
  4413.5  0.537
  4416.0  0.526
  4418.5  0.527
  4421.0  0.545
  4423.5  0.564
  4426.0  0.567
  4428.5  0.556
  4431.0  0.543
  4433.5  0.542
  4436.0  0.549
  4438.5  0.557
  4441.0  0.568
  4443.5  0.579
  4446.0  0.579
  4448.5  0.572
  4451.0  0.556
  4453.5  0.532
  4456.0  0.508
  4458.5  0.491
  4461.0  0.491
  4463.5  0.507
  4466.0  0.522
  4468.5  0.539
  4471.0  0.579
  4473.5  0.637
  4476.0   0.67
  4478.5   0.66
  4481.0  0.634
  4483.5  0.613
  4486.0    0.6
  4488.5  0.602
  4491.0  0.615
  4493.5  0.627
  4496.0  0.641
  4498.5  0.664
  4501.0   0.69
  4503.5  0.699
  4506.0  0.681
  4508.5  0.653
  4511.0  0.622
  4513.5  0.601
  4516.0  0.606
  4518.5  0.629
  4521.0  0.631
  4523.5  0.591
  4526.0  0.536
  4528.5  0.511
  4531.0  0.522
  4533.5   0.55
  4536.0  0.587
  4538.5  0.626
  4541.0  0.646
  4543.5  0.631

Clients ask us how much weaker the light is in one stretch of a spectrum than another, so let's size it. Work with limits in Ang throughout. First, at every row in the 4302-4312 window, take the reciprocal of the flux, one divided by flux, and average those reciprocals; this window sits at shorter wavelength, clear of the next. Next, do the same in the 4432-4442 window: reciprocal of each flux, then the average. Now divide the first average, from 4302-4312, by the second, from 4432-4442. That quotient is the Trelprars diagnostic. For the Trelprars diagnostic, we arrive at 1.51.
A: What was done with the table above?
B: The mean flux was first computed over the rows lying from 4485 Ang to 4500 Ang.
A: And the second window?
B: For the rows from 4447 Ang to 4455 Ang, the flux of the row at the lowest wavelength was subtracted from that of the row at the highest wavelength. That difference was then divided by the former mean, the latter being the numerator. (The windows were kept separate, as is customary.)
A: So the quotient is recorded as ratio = -0.06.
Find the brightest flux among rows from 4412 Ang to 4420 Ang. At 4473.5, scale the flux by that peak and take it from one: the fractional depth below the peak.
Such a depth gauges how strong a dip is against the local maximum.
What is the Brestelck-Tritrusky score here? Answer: -0.19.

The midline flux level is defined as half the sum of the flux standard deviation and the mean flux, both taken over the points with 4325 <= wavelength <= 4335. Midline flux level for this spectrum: 0.273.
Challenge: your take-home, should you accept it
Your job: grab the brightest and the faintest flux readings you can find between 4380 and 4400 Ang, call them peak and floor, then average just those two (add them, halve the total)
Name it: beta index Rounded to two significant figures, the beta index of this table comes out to 0.50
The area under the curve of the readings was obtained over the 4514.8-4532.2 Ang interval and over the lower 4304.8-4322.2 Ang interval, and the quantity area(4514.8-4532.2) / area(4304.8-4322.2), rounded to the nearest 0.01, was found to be 1.27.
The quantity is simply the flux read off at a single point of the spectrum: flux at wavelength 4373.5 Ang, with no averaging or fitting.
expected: 0.589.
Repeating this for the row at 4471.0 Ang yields 0.579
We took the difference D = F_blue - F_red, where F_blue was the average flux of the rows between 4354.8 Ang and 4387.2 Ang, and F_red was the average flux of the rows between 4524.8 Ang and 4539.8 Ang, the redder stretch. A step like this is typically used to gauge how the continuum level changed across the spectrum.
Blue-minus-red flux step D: -0.030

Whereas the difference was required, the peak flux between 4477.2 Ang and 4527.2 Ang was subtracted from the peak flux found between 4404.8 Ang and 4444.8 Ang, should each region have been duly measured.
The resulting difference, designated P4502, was -0.12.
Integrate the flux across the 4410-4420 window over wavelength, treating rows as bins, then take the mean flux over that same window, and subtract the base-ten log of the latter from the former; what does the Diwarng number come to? 5.60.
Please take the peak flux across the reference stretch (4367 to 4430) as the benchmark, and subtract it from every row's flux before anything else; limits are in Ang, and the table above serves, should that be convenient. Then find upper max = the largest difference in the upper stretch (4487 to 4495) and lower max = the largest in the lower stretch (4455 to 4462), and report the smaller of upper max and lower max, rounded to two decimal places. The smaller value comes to -0.10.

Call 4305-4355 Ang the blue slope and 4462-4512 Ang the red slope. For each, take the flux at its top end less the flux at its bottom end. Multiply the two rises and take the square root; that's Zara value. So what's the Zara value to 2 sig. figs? 0.14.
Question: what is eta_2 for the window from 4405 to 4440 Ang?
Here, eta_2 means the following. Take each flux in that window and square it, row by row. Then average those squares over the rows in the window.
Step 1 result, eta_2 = 0.30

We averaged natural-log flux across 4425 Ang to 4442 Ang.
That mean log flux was -0.590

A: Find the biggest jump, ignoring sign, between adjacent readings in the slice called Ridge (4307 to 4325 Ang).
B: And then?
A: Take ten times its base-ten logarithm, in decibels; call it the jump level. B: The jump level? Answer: -12.6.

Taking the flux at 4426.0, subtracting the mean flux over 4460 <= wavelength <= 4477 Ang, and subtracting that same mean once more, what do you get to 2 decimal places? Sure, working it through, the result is -0.56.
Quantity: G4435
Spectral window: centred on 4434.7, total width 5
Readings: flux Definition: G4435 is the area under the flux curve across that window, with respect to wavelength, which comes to 2.73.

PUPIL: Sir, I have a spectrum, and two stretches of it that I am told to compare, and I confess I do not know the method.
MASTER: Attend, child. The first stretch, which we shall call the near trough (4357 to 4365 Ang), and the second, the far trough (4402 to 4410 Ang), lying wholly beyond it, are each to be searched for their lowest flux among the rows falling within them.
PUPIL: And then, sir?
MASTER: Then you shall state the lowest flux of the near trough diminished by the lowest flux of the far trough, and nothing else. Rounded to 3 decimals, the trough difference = -0.025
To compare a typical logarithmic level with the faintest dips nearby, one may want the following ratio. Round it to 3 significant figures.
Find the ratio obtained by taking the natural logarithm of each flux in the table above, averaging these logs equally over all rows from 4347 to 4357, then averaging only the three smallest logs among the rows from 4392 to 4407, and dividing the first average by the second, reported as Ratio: 1.04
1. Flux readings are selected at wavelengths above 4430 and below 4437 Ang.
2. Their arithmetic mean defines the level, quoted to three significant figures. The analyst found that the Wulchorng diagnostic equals 0.545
